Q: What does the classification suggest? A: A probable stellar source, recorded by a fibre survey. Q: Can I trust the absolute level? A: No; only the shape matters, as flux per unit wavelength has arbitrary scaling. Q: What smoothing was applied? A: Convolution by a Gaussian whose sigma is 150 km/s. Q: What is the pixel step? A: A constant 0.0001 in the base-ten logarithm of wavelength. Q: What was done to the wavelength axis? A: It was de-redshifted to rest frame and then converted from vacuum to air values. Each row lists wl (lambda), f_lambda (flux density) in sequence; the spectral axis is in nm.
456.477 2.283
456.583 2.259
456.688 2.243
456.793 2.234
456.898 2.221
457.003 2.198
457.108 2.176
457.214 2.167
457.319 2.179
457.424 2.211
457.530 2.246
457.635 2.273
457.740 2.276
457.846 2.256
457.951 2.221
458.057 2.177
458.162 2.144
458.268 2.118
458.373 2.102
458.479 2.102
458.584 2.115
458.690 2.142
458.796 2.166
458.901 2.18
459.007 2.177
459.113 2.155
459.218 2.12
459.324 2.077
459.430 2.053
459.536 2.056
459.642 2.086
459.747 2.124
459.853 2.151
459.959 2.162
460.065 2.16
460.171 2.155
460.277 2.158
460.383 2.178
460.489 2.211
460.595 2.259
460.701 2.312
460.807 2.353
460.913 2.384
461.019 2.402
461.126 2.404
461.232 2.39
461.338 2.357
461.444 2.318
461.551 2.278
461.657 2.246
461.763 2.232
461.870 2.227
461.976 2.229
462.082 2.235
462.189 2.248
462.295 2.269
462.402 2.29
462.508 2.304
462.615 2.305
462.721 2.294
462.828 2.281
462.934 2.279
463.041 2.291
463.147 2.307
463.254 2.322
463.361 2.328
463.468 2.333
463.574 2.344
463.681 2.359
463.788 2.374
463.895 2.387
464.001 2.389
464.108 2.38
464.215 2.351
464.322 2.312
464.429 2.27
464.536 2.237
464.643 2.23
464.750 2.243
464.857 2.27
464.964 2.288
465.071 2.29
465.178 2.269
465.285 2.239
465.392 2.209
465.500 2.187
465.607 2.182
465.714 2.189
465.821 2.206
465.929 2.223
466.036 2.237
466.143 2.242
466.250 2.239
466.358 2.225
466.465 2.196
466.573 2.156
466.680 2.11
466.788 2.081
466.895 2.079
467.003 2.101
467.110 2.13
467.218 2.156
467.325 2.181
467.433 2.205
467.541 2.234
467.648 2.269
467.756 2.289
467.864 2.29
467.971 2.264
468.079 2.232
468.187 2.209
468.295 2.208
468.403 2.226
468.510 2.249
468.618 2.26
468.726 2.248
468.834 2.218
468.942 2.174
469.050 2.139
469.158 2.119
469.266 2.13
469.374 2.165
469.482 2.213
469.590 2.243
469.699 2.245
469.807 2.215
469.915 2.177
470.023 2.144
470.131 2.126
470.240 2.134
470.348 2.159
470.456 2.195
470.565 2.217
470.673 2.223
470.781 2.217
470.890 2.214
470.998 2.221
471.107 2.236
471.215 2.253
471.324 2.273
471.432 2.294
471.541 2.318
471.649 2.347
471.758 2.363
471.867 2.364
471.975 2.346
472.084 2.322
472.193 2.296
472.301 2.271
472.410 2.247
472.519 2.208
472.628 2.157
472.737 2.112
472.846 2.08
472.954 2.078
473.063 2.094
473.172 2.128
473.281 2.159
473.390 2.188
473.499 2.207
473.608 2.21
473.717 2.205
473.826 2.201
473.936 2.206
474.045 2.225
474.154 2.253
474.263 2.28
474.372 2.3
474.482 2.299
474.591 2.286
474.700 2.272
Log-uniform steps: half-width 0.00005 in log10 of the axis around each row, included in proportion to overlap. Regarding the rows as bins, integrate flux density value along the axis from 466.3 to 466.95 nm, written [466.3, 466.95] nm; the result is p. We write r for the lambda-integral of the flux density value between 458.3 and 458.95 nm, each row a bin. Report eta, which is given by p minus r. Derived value 0.00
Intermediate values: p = 1.39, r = 1.39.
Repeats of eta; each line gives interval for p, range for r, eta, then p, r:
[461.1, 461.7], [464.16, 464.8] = -0.06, 1.40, 1.45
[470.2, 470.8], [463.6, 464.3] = -0.34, 1.32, 1.66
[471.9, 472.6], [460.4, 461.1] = -0.02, 1.60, 1.62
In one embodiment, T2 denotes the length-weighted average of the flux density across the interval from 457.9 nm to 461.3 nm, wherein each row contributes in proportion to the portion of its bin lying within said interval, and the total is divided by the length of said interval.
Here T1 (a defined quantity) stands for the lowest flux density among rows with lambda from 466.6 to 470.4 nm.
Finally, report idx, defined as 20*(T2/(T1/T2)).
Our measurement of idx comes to 46.1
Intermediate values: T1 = 2.079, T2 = 2.19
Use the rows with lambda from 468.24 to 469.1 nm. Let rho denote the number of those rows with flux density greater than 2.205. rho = 6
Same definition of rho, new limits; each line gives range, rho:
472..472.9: 5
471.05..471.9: 8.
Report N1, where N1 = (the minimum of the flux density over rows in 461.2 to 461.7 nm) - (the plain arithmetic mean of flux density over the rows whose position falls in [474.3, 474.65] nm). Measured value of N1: -0.05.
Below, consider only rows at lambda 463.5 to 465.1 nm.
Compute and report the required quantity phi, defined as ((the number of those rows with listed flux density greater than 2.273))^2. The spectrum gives 100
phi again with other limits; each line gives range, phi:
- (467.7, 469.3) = 4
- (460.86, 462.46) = 64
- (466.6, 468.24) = 4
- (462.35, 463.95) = 225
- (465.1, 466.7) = 0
